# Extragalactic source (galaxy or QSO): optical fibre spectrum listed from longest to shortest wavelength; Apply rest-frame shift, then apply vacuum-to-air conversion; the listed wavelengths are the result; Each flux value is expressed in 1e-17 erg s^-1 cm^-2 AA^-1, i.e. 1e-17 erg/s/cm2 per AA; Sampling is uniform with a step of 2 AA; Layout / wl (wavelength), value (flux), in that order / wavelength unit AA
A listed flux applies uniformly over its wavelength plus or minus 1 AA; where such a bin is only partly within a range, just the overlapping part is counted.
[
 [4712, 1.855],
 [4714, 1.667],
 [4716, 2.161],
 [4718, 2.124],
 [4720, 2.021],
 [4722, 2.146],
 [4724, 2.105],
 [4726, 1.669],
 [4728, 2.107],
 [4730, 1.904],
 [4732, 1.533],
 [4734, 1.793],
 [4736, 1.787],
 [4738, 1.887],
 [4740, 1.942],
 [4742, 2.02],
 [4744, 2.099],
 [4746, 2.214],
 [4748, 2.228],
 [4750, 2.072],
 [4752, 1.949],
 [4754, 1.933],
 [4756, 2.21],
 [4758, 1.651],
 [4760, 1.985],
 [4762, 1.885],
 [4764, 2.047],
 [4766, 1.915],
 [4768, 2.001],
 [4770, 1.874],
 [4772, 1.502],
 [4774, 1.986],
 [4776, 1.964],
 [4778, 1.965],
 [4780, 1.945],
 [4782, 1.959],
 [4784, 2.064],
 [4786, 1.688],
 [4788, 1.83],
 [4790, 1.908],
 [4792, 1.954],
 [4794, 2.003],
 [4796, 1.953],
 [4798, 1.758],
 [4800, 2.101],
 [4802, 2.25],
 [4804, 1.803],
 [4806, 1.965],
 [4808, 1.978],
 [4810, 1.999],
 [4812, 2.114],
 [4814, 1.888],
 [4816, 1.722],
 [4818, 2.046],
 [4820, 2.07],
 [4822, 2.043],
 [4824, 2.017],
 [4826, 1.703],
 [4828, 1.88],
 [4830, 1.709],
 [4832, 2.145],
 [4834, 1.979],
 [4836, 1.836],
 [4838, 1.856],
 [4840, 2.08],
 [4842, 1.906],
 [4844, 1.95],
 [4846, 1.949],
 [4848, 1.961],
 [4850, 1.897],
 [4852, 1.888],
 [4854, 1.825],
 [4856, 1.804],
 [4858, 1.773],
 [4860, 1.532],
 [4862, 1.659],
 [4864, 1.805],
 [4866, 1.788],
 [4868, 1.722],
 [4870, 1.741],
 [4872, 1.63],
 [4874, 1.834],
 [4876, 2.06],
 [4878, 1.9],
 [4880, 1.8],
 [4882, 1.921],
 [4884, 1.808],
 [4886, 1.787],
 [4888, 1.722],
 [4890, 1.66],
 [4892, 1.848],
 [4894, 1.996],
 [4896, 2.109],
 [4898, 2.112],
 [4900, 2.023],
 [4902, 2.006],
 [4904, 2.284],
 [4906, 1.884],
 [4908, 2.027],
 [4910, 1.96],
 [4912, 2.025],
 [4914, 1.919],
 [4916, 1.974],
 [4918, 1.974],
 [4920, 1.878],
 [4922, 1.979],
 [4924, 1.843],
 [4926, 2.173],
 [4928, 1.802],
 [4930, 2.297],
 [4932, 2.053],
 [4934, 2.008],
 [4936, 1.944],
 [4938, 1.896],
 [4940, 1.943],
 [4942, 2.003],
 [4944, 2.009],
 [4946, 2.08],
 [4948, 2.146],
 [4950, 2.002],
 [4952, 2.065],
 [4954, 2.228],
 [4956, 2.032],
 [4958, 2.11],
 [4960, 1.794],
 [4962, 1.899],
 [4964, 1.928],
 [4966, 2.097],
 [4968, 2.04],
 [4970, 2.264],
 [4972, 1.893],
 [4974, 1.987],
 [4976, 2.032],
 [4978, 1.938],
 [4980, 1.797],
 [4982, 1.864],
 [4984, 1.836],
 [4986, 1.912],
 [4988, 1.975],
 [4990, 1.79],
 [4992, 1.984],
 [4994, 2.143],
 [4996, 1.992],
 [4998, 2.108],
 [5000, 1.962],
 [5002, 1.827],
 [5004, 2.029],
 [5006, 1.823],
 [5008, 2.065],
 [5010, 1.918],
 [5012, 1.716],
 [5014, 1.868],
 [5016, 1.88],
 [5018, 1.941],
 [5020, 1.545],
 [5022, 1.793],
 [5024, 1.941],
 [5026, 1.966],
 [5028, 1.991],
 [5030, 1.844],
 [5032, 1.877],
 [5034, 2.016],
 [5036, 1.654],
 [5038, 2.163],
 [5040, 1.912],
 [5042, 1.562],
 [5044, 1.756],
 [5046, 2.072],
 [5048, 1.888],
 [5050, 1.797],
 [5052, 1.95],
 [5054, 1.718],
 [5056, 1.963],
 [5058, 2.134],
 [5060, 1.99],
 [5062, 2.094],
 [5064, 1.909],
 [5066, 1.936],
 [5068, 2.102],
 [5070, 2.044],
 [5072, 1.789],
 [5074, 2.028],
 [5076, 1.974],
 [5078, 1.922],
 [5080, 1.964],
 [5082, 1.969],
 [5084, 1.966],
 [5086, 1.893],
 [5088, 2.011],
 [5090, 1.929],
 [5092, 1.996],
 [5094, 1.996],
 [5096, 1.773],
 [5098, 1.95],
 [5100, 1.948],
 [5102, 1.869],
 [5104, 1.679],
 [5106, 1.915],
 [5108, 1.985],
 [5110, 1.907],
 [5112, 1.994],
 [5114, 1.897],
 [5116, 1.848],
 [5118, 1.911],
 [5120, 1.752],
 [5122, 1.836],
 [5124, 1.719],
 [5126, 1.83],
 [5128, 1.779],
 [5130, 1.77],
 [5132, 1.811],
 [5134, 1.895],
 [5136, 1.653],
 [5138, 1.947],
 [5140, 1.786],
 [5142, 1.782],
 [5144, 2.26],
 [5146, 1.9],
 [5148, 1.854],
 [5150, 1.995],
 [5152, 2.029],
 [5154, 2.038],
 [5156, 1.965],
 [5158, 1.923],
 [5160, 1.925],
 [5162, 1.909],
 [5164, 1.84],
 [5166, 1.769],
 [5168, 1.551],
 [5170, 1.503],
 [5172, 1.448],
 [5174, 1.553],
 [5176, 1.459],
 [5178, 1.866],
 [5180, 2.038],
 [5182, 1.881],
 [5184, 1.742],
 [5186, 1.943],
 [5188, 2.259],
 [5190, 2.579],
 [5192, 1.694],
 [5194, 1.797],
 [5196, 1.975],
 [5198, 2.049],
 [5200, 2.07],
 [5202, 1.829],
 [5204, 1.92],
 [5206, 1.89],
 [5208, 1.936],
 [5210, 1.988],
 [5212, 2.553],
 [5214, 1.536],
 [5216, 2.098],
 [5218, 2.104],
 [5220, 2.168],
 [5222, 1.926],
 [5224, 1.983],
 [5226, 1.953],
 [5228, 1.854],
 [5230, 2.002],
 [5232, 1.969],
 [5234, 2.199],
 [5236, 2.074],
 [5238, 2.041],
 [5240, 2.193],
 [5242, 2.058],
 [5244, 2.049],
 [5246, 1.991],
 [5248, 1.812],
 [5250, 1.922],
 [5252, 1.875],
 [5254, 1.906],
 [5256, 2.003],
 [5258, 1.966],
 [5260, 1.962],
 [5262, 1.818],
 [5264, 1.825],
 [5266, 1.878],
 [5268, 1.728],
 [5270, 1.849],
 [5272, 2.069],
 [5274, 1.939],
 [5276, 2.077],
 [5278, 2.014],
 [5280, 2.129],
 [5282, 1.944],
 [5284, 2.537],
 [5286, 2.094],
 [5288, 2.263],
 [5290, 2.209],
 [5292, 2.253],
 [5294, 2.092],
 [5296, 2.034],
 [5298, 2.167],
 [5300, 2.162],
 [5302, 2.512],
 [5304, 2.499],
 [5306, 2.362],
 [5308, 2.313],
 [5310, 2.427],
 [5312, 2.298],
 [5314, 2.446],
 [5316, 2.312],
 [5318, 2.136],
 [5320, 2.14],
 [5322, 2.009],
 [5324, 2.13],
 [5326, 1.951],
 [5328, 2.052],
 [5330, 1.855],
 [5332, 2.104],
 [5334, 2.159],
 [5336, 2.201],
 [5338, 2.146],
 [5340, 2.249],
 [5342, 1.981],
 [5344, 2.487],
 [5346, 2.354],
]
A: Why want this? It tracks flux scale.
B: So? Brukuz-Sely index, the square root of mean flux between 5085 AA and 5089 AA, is 1.397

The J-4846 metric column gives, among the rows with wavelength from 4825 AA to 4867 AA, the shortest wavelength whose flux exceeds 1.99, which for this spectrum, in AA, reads 4832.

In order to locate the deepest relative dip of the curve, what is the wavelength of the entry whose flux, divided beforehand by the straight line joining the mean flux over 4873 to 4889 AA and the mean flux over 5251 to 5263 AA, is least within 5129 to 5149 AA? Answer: 5136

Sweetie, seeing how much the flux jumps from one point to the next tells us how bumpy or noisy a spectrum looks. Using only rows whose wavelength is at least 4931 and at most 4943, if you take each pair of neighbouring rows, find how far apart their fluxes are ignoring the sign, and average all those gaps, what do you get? 0.053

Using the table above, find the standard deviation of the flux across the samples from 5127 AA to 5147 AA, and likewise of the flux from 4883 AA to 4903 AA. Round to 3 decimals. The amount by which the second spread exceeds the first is -0.002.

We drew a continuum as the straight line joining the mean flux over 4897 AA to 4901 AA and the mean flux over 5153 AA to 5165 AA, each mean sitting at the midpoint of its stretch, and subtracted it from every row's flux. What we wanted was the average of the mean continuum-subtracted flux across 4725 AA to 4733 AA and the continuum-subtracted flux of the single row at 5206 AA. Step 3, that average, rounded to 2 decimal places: -0.19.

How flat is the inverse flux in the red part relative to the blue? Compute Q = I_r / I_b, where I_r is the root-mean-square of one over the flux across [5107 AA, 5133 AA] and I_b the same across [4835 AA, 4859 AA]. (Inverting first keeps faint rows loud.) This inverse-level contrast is 1.02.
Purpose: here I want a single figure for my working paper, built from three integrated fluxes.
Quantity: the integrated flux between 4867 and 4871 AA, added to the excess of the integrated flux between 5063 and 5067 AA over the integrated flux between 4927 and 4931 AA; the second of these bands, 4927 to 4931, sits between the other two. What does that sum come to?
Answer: 6.4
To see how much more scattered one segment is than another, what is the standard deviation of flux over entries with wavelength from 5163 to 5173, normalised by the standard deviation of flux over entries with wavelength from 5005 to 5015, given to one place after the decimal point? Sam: 1.3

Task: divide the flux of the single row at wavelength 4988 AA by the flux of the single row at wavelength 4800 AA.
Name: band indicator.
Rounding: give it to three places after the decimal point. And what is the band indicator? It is 0.940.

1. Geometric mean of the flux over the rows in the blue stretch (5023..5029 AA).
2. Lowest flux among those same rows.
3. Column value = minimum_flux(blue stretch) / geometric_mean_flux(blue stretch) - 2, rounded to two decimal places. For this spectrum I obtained -1.01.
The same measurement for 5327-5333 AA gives -1.07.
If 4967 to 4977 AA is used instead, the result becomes -1.07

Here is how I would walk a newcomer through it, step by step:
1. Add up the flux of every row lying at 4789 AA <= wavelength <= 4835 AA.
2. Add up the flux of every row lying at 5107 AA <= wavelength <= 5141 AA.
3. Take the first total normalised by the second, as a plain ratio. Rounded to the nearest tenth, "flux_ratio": 1.4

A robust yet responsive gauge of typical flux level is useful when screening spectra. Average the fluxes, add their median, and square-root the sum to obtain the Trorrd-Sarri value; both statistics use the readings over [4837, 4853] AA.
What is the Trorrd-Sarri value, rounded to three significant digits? 1.97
